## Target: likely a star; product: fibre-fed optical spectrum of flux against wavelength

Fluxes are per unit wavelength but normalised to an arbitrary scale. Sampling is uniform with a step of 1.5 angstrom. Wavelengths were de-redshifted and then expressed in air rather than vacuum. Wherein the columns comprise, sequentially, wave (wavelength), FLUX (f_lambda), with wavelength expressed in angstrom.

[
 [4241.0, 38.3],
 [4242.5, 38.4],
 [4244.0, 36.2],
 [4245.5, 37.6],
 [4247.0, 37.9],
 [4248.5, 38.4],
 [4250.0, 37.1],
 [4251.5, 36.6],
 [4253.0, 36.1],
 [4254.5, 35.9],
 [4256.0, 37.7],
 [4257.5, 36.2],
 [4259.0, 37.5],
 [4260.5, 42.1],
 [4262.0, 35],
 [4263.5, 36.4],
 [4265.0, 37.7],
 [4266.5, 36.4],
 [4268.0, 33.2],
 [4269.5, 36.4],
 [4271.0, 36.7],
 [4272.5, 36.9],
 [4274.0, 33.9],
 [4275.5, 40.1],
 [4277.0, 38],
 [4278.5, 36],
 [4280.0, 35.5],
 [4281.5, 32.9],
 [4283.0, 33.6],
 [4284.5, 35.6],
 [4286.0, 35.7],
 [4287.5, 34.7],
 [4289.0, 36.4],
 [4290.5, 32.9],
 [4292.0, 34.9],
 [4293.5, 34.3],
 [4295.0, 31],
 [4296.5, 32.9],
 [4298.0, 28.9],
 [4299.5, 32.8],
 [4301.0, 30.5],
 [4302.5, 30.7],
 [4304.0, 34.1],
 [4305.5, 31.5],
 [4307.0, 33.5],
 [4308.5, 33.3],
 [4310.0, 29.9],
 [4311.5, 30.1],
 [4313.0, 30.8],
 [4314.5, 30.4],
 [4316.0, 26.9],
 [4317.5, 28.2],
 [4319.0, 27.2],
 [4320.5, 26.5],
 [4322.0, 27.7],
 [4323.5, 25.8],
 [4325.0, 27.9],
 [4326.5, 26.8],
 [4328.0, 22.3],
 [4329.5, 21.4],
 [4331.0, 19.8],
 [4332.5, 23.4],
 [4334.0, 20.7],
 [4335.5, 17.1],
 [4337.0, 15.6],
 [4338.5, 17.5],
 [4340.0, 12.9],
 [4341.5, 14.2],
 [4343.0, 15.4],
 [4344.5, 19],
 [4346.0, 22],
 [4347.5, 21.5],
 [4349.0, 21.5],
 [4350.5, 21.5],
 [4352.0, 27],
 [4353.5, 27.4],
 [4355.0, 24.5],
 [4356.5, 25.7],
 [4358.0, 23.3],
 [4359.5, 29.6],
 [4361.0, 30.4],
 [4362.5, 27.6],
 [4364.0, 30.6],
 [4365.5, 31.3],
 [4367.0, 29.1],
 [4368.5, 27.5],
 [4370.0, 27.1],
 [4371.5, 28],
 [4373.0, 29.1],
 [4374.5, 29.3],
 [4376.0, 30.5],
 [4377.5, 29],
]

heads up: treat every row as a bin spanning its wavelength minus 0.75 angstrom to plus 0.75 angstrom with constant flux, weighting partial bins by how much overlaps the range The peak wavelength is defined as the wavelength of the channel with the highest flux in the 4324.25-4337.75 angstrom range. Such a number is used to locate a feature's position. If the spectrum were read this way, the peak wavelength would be 4325.0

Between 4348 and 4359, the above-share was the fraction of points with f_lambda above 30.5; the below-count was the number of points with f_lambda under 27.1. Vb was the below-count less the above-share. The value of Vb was 6.0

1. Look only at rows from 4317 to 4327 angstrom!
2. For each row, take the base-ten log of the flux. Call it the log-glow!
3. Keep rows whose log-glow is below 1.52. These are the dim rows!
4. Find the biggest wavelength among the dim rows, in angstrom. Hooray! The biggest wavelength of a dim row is 4326.5 angstrom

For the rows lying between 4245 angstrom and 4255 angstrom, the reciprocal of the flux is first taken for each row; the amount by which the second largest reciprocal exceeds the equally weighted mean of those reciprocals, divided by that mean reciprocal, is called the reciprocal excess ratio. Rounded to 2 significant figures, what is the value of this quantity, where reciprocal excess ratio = 0.027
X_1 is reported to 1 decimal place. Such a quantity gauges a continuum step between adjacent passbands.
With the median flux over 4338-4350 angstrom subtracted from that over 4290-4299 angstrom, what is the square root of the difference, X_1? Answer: 3.8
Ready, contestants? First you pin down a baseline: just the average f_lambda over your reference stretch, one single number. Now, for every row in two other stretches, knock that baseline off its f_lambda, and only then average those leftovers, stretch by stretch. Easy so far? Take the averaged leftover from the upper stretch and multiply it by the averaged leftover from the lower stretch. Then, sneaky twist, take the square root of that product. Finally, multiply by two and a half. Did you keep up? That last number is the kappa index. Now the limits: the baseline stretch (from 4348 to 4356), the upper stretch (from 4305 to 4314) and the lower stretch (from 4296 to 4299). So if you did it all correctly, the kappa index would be 17.1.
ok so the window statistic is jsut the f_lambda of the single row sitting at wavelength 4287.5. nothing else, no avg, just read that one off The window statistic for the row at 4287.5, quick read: 34.7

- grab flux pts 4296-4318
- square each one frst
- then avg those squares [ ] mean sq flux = 963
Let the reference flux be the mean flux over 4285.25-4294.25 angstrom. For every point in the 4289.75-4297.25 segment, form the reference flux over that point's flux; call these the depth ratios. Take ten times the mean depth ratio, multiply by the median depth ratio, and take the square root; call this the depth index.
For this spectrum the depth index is 3.33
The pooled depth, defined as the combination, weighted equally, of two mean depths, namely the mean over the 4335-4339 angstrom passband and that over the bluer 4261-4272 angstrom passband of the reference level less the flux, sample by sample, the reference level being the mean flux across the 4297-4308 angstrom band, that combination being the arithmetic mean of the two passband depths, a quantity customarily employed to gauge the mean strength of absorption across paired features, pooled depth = 5.4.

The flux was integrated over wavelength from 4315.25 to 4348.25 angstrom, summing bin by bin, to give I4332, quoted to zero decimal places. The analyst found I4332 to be 720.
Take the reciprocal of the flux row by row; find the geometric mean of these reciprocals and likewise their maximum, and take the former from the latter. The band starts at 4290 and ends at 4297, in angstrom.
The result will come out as 0.0021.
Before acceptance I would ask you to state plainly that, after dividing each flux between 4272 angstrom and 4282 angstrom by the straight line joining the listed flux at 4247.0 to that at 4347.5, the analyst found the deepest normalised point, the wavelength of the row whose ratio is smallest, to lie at 4274.0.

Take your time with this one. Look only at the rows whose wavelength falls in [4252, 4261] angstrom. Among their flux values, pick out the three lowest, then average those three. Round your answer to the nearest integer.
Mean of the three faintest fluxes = 36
